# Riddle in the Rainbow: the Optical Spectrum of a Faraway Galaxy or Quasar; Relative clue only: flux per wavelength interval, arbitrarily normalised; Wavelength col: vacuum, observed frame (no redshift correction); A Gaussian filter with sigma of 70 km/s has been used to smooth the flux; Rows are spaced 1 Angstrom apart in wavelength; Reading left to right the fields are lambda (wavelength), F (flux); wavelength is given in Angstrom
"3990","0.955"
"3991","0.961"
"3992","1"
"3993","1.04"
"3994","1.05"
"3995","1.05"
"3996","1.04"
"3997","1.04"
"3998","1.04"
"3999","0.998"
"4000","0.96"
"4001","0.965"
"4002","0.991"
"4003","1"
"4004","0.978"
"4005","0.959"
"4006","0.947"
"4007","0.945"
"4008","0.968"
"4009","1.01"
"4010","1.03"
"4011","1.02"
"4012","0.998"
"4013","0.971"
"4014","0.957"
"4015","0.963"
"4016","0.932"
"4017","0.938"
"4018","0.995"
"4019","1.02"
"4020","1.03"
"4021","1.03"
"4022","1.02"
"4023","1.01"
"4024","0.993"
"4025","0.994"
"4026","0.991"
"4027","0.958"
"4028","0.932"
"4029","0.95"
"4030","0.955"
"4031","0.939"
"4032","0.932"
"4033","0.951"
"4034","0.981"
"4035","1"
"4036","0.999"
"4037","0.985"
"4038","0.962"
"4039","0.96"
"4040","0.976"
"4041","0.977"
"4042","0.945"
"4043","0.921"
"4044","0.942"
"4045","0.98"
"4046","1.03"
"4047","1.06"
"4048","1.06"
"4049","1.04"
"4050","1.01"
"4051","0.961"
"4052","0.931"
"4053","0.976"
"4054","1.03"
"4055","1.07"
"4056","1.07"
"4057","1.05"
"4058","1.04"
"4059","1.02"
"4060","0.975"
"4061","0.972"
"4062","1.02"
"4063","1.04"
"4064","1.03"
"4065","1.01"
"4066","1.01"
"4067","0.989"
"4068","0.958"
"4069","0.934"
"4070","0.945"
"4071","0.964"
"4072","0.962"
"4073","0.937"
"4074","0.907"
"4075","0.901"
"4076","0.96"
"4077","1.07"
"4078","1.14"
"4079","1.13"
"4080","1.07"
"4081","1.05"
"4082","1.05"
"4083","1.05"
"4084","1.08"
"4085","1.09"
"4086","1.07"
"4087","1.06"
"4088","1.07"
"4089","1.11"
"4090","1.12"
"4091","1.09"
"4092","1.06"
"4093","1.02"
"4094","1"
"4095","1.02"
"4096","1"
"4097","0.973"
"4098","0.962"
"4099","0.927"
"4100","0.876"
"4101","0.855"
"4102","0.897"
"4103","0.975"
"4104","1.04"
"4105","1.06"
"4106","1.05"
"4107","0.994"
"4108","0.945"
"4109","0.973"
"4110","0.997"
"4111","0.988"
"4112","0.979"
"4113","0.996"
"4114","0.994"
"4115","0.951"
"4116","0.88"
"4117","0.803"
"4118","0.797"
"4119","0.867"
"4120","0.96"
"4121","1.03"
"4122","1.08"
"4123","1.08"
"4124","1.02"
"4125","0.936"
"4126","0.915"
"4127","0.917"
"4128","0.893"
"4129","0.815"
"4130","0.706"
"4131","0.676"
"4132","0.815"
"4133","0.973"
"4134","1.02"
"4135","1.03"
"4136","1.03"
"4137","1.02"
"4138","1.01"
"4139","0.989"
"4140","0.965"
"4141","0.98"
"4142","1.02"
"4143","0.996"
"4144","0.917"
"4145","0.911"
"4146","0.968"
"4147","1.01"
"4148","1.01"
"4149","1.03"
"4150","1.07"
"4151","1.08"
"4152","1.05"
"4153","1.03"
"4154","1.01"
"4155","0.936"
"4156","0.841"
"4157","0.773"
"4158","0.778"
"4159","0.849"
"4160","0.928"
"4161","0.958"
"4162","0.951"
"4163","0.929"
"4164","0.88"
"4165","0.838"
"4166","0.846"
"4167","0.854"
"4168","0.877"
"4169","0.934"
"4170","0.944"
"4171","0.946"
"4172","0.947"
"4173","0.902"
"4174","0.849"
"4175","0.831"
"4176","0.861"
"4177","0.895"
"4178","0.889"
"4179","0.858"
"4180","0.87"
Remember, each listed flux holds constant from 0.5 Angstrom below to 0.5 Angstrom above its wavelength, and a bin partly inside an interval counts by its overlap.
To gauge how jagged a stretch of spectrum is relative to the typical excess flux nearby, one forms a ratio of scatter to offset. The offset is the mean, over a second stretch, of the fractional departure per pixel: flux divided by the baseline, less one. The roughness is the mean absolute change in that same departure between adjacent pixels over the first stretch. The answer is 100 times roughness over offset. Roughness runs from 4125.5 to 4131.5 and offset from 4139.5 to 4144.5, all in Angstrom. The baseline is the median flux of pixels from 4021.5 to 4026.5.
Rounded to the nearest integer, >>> -264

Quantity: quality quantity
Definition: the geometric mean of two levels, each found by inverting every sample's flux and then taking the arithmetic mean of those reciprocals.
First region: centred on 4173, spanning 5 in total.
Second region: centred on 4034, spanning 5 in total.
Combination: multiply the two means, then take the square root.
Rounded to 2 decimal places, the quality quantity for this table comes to 1.07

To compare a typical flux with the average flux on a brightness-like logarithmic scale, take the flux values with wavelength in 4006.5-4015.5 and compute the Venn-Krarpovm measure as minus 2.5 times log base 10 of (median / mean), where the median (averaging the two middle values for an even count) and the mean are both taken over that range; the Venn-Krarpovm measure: 0.015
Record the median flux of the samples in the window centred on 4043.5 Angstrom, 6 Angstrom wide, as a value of 0.96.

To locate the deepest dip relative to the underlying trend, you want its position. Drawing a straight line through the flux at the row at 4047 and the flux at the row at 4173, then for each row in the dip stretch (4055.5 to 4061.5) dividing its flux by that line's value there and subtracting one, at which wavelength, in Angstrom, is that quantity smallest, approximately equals 4061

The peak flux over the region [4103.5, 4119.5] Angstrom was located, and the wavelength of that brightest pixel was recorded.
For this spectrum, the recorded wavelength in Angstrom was 4105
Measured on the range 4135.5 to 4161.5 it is 4151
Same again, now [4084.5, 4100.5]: 4090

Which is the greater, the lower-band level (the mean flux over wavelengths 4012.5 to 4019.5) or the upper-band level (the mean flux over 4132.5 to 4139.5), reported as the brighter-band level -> 1.01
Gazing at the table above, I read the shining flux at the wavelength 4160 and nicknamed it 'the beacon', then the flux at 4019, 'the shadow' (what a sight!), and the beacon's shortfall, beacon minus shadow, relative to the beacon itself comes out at -0.099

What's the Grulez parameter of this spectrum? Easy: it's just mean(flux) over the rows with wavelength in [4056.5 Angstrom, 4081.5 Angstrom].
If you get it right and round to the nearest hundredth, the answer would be 1.00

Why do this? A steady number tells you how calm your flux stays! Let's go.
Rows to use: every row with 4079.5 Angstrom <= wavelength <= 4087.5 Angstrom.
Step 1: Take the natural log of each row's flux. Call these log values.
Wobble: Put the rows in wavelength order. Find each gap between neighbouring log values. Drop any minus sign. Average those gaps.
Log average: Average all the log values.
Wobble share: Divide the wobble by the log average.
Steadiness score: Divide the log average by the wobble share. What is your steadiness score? 0.33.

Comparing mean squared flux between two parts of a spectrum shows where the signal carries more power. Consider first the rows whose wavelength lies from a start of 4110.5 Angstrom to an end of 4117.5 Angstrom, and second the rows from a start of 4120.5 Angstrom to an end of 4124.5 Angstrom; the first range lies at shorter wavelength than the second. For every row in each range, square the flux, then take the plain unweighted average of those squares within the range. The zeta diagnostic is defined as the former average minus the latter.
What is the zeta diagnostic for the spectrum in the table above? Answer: -0.2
